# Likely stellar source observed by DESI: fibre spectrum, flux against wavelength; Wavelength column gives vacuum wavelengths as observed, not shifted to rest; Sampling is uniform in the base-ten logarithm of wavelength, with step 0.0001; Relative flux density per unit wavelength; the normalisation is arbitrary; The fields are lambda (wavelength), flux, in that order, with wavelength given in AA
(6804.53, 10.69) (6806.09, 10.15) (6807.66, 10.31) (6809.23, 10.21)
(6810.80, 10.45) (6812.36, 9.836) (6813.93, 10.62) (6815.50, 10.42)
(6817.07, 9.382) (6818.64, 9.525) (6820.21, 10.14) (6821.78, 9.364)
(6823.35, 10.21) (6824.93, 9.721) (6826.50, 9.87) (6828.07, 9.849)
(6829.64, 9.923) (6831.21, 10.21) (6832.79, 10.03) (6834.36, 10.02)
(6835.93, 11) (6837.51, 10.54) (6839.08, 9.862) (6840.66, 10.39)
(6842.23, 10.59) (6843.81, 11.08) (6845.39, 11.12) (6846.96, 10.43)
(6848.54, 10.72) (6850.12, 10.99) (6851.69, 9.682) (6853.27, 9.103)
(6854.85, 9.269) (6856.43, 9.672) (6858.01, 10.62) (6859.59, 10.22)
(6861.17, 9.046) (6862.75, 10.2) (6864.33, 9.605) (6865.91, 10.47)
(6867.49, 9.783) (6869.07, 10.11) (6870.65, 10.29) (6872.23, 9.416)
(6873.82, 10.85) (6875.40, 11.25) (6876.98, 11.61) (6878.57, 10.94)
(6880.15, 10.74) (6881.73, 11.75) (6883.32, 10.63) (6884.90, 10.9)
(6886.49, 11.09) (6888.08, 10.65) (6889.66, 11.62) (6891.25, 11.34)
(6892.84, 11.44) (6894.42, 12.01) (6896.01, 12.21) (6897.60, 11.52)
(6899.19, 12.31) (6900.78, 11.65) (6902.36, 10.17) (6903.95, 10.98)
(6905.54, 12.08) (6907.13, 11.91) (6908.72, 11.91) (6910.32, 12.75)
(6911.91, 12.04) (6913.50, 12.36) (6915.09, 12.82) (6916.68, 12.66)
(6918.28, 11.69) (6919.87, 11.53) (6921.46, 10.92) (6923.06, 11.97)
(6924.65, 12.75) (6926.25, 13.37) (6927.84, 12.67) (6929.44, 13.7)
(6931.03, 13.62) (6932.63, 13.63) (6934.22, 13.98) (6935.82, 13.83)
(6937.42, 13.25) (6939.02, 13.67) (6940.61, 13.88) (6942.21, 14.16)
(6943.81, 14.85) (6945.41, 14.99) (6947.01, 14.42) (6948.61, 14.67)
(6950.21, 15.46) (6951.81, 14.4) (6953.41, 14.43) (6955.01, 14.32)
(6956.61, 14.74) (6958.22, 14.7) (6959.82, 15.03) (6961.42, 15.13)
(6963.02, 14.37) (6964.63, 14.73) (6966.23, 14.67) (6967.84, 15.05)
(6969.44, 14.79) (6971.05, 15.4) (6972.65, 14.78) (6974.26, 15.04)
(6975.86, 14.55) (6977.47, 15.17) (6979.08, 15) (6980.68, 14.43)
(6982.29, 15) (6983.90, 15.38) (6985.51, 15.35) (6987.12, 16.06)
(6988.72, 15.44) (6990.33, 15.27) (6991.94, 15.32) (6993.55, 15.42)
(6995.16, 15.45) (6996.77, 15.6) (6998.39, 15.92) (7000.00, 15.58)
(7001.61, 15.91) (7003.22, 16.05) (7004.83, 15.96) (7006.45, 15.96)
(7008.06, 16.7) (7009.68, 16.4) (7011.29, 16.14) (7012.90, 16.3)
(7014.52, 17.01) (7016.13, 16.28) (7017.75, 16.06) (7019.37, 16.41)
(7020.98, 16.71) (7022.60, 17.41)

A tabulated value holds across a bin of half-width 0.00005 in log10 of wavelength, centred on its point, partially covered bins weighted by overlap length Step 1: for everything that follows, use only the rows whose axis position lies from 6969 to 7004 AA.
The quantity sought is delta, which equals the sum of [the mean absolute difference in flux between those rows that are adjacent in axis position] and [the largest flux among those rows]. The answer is 16.4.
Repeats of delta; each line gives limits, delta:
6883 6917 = 13.4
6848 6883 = 12.4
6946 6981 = 15.9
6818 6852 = 11.6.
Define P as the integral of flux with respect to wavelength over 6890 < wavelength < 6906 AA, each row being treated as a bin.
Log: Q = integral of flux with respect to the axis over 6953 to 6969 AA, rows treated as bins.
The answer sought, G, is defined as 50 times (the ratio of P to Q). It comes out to 39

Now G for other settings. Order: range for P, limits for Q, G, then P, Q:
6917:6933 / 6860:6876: 62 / 201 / 161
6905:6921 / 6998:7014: 38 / 194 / 258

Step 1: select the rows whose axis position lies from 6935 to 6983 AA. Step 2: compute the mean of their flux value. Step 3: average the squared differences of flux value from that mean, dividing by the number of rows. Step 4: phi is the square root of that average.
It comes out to 0.5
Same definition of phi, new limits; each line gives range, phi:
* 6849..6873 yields 0.6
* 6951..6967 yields 0.3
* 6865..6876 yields 0.6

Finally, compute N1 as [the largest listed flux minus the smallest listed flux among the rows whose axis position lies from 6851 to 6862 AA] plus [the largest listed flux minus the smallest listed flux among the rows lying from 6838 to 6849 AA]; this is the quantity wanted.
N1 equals 2.8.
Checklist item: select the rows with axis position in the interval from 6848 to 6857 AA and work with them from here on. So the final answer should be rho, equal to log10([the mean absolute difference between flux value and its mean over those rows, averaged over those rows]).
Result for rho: -0.2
